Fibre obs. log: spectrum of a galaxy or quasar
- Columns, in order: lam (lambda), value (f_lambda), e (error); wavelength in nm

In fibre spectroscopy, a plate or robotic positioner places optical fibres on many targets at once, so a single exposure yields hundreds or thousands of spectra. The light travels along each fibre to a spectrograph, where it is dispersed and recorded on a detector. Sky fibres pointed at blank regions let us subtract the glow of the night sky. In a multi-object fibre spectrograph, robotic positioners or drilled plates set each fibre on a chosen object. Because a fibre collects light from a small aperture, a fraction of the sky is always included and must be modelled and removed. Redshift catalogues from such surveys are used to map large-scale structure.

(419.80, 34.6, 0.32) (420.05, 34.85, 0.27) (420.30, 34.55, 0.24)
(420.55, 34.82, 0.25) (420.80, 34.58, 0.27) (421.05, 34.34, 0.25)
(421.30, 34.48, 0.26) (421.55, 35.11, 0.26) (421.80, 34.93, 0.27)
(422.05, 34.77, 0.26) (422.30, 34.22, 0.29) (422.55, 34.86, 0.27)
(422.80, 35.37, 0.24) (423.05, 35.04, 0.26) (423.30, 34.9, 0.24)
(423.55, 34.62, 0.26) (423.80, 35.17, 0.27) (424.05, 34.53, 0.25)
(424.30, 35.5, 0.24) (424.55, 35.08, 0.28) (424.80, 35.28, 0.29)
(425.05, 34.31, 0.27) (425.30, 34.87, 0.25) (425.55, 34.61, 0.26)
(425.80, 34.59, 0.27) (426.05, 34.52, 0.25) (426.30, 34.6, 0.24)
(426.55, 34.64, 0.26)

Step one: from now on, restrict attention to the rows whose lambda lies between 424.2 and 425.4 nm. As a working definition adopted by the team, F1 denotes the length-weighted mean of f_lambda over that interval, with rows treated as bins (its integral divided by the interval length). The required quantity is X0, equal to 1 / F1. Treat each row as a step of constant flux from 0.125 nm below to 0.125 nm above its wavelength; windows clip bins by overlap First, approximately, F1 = 35.0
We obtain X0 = 0.0286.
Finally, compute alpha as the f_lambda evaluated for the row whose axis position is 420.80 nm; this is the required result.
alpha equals 34.58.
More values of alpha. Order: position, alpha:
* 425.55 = 34.61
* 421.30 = 34.48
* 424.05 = 34.53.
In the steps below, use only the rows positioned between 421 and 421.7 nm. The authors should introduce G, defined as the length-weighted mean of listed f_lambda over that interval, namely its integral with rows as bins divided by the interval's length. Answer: 34.69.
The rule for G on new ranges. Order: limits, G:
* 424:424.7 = 35.10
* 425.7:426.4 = 34.57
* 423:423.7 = 34.84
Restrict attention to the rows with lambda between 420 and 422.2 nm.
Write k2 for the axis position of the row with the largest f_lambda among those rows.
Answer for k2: 421.55 nm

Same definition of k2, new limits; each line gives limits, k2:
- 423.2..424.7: 424.30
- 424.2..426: 424.30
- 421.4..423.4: 422.80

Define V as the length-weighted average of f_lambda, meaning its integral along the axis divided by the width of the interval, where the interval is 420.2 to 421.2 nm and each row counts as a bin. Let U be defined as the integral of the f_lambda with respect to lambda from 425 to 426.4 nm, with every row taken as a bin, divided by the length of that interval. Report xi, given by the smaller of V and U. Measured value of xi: 34.6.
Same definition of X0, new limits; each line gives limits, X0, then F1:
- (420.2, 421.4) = 0.0289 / 34.6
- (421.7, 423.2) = 0.0287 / 34.9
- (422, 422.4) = 0.0290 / 34.5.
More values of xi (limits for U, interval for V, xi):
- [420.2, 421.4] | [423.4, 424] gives 34.6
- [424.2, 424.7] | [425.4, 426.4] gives 34.6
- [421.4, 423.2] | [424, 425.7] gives 34.9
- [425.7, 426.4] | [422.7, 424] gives 34.6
